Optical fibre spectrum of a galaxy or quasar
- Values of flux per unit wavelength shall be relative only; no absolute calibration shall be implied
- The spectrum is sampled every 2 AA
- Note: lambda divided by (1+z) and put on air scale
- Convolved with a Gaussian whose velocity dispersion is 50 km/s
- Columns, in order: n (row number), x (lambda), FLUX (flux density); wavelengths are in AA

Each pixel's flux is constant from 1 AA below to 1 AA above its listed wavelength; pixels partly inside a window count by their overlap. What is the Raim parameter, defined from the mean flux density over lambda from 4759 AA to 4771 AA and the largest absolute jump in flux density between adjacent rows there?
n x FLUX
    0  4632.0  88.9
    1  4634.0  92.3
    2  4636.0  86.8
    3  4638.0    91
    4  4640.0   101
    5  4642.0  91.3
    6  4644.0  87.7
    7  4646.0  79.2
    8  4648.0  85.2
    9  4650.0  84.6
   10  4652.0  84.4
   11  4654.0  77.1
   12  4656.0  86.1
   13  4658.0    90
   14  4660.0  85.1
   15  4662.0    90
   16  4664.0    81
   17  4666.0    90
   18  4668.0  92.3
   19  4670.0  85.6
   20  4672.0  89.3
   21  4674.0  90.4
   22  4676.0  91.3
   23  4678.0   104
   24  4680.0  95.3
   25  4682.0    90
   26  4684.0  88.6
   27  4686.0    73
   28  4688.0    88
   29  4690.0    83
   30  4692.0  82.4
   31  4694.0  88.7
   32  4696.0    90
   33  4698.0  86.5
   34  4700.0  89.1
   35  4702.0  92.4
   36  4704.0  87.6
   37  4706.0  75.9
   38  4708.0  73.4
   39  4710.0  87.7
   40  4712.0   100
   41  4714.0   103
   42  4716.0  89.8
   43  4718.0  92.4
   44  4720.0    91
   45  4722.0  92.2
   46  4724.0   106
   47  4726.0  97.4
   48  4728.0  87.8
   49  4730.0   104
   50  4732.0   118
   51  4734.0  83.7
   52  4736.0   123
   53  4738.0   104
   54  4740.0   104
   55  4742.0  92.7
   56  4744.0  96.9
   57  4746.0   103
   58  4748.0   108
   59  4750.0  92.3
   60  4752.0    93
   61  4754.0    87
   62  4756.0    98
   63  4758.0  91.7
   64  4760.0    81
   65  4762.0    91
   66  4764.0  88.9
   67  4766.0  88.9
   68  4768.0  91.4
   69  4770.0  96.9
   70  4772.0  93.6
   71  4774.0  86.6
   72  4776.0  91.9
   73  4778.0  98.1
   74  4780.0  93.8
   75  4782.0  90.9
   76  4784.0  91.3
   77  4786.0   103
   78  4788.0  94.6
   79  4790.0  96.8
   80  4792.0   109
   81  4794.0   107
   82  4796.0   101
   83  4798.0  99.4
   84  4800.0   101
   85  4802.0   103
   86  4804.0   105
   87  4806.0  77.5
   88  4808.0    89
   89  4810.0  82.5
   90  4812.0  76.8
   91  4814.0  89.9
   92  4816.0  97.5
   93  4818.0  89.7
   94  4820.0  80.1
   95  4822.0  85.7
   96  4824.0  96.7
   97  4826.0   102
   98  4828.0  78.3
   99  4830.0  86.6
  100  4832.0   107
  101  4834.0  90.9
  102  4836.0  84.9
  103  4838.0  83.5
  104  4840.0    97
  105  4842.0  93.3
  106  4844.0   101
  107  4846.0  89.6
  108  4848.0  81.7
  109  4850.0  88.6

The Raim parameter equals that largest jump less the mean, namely -79.7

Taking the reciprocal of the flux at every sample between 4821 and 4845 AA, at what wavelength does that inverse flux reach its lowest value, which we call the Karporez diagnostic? 4832.0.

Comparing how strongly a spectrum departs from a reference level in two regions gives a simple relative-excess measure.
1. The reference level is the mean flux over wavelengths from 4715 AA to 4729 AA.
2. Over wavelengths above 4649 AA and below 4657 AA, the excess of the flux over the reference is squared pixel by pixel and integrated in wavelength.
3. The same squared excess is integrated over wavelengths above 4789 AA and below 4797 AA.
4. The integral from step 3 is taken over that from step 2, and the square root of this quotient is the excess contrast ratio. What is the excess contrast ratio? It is 0.95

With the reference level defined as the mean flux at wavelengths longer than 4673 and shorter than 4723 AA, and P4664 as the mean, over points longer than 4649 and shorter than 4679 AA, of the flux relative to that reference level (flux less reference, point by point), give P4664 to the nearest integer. -1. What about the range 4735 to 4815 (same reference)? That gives 6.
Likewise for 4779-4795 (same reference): 9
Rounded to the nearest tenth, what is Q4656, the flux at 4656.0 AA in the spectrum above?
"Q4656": 86.1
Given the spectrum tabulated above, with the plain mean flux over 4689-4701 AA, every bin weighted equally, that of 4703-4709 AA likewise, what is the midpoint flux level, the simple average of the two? 82.8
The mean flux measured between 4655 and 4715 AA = 88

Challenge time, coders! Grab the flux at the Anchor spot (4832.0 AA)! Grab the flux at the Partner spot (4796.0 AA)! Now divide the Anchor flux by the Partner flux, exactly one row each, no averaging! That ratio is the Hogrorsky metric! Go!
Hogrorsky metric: 1.06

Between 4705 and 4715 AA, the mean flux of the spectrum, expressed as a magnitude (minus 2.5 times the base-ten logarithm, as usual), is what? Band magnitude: -4.86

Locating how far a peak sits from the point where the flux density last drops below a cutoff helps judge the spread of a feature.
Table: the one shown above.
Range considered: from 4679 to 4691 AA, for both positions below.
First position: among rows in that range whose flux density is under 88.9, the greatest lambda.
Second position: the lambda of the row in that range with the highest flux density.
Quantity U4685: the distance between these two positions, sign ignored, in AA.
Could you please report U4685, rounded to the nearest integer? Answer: 10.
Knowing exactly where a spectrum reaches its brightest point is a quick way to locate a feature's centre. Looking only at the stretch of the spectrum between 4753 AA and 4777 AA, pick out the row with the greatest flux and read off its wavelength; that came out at 4756.0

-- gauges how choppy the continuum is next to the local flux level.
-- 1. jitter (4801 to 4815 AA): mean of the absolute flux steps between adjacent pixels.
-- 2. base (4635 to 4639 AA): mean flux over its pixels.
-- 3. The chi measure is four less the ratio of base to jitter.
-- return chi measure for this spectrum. -4.0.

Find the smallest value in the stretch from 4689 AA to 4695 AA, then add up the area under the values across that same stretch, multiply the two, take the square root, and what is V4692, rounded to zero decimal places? 205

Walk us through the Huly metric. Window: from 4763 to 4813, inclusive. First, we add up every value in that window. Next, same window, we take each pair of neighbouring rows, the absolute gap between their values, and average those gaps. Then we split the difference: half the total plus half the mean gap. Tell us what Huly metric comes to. 1182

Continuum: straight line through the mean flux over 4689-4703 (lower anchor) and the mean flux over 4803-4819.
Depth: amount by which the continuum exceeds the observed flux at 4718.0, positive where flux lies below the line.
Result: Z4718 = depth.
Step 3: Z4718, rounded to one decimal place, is -4.8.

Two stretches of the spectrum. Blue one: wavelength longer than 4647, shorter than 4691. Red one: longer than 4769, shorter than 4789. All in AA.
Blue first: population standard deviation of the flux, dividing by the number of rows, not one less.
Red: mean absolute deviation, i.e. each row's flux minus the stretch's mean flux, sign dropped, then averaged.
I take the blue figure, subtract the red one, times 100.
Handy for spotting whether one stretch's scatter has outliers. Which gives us 286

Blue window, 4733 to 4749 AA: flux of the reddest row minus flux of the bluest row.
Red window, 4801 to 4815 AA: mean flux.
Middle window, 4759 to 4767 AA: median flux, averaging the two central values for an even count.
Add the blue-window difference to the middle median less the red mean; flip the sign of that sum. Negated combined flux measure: -24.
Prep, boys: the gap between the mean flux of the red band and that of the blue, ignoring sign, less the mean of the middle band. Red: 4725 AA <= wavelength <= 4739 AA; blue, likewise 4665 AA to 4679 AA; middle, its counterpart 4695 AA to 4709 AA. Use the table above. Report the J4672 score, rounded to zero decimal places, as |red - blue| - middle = -74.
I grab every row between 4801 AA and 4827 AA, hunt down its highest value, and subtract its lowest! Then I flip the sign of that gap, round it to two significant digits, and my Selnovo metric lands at -28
